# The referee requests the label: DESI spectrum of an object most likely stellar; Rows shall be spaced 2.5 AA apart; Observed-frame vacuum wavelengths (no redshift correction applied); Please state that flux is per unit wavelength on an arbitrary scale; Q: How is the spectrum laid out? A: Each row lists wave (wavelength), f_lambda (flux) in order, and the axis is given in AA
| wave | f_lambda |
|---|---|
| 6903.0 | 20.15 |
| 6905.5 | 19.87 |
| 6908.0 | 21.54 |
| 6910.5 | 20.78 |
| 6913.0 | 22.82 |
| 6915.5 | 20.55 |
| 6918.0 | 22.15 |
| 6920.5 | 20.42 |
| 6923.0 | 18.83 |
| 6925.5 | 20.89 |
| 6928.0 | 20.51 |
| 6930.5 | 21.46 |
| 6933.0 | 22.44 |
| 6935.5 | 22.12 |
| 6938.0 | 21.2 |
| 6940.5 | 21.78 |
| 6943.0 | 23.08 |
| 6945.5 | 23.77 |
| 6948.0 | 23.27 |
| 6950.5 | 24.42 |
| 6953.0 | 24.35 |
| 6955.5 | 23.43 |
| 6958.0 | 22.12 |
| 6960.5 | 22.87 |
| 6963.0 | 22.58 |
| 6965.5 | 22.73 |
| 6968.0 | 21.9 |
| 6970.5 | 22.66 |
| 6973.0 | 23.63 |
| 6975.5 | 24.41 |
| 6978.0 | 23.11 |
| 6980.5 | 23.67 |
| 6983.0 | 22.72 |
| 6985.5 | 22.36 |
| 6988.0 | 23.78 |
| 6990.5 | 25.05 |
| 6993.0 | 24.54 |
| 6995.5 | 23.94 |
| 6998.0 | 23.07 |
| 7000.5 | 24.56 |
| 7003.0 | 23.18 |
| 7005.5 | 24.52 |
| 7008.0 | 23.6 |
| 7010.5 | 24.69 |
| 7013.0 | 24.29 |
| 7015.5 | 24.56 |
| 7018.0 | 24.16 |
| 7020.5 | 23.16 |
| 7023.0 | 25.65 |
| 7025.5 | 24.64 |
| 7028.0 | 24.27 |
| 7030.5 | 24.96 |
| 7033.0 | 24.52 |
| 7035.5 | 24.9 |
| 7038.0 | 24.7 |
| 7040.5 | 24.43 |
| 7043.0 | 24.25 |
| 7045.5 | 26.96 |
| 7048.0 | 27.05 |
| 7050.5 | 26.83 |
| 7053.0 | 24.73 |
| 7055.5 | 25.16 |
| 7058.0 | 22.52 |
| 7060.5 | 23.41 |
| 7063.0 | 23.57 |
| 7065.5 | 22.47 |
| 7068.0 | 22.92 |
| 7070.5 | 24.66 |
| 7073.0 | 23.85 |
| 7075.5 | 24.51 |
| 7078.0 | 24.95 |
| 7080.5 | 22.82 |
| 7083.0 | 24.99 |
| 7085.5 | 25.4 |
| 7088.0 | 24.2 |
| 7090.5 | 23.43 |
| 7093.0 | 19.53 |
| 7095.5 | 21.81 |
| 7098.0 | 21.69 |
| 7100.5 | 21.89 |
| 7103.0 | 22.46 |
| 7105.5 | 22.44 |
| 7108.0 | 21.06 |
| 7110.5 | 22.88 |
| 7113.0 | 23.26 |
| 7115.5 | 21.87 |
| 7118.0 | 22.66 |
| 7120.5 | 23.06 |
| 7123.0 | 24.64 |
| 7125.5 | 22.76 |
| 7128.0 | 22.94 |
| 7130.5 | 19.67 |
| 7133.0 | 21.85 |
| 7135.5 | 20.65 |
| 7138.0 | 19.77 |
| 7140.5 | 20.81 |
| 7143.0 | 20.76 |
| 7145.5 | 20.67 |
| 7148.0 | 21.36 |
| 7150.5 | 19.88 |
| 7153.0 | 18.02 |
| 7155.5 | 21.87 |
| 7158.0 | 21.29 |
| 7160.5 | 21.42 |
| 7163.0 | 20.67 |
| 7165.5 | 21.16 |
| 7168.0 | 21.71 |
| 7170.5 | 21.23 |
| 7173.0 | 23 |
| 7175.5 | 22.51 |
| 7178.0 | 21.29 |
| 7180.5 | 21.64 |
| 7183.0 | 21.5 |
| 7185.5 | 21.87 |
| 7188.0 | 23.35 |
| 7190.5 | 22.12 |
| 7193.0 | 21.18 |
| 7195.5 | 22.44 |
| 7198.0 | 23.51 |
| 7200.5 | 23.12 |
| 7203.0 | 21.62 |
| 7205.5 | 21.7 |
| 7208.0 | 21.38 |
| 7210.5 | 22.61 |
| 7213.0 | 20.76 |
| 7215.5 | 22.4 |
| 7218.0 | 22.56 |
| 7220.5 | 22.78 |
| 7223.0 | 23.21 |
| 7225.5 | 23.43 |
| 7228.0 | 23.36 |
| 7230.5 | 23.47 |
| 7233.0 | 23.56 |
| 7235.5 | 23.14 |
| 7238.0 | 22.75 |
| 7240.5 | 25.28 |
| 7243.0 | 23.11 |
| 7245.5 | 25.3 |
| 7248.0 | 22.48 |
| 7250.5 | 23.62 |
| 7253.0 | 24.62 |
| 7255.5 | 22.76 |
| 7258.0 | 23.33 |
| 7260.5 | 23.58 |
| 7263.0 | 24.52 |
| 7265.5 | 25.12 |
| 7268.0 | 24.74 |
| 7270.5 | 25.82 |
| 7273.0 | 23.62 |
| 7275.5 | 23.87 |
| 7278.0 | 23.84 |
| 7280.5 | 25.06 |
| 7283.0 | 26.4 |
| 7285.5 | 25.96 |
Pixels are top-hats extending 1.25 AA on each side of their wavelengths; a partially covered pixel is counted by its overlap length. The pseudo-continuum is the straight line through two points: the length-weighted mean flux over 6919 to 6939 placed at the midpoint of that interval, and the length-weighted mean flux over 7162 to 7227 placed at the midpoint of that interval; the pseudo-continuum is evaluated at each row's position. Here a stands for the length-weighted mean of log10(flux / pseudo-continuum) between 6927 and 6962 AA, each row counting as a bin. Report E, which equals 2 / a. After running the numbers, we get 65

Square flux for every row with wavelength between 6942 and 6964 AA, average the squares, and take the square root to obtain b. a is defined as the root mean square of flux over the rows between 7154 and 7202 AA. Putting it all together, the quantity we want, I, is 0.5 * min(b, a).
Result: 11.0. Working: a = 22.0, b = 23.3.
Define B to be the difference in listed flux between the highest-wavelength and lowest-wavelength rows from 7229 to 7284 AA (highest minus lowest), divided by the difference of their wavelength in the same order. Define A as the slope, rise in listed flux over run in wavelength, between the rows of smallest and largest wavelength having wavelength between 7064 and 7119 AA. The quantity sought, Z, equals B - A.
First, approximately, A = 0.00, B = 0.056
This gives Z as 0.05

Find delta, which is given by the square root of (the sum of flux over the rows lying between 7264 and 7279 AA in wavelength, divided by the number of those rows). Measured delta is 4.9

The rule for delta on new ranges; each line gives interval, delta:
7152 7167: 4.6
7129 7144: 4.5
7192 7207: 4.7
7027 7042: 5.0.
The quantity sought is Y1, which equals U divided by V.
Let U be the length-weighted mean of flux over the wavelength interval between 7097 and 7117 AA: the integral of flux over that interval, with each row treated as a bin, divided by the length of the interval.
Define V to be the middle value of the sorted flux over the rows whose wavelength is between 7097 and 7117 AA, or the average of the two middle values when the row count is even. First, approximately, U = 22.2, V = 22.2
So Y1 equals 1.00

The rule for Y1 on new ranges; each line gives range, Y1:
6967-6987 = 1.01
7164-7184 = 1.01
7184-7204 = 1.01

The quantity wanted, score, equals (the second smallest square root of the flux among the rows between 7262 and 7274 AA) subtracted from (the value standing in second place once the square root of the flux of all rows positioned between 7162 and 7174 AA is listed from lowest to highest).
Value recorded -0.35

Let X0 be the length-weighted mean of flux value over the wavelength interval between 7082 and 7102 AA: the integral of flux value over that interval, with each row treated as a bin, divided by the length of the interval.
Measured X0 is 22.8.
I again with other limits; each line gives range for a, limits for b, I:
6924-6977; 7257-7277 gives 11.3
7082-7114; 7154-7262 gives 11.3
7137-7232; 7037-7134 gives 10.9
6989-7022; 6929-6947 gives 11.1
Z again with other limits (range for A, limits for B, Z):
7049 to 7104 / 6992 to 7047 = 0.13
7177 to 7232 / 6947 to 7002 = -0.02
